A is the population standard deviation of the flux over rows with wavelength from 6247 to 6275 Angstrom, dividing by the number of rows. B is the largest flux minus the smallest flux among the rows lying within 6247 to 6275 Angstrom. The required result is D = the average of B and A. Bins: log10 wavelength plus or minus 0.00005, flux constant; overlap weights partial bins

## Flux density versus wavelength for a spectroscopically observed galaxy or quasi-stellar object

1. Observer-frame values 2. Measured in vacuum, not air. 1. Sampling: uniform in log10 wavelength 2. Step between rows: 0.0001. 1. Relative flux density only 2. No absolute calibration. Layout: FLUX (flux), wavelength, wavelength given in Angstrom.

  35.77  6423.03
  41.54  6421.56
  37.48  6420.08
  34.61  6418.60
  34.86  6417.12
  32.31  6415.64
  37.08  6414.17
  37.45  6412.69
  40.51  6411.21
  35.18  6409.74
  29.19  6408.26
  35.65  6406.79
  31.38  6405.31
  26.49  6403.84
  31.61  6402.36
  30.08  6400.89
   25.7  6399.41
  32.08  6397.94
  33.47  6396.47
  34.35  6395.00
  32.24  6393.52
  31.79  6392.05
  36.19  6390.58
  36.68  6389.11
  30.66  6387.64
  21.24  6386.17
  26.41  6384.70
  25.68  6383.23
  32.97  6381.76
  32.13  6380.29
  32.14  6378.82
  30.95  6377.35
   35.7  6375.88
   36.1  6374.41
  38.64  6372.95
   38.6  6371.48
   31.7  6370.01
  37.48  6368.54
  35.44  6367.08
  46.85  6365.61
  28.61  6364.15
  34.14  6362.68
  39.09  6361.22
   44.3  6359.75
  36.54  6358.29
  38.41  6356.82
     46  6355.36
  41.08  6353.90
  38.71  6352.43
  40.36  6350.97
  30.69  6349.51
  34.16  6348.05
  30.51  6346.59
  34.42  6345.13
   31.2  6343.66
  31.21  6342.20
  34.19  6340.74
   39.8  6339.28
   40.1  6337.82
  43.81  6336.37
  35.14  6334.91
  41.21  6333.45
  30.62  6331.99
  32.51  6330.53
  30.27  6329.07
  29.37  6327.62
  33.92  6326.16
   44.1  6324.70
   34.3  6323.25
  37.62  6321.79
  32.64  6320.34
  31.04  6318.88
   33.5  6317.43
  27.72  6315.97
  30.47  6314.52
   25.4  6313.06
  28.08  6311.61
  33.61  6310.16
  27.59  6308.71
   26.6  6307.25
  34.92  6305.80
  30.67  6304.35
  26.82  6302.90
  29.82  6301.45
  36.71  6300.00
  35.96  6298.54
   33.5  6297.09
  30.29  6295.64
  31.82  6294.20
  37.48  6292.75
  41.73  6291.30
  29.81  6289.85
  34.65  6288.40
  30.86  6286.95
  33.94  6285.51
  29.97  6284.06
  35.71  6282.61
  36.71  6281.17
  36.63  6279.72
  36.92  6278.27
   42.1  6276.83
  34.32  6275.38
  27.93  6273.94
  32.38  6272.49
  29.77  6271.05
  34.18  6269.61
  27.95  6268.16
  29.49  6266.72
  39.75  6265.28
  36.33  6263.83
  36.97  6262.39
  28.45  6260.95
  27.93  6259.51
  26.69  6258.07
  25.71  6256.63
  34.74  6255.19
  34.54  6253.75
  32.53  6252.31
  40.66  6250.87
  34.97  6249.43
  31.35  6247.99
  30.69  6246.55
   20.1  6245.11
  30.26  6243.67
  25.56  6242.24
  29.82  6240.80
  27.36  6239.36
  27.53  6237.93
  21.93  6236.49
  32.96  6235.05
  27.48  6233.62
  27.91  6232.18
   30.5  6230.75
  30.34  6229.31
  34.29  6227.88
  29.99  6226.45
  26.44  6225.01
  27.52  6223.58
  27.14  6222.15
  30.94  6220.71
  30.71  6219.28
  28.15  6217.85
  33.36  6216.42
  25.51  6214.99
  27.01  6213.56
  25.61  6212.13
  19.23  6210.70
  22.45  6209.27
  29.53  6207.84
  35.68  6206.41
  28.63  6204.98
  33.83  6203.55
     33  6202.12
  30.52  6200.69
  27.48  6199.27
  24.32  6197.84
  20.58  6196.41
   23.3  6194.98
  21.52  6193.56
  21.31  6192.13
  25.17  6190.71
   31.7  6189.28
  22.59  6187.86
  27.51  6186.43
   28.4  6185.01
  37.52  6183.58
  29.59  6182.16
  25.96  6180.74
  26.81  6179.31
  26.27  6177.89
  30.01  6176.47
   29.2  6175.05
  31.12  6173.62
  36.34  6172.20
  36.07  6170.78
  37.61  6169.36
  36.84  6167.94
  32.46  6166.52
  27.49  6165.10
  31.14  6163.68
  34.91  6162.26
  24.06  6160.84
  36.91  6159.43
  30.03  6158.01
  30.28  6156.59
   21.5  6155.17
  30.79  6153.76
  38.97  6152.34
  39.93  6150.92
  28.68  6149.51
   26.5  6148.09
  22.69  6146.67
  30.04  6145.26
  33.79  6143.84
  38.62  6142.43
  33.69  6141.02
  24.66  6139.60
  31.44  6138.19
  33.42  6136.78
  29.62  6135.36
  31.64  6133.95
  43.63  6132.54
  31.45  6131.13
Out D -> 9.6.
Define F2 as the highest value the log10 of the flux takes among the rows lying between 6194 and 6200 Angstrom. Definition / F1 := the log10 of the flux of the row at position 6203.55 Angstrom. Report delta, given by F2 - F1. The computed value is -0.09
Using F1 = 1.53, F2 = 1.44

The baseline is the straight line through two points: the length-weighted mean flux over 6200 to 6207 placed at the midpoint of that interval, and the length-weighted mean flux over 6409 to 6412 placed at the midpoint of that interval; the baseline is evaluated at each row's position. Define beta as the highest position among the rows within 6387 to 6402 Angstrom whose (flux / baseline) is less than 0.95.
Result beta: 6400.89 Angstrom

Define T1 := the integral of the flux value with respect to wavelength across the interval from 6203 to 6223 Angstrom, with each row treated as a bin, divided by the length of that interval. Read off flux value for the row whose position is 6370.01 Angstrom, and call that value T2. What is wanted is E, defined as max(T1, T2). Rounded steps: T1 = 28.4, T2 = 31.7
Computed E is 31.7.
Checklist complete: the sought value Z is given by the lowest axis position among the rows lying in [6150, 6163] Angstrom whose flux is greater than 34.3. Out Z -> 6150.92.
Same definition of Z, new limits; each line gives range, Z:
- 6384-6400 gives 6389.11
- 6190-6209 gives 6206.41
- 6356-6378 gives 6356.82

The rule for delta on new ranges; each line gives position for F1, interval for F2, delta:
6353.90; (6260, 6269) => -0.01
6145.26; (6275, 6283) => 0.15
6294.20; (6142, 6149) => 0.08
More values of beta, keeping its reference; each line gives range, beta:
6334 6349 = 6348.05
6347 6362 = 6349.51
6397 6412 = 6409.74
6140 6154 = 6149.51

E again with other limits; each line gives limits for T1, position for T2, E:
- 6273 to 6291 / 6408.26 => 34.3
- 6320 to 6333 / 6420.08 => 37.5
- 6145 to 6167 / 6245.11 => 30.4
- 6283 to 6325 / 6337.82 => 40.1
